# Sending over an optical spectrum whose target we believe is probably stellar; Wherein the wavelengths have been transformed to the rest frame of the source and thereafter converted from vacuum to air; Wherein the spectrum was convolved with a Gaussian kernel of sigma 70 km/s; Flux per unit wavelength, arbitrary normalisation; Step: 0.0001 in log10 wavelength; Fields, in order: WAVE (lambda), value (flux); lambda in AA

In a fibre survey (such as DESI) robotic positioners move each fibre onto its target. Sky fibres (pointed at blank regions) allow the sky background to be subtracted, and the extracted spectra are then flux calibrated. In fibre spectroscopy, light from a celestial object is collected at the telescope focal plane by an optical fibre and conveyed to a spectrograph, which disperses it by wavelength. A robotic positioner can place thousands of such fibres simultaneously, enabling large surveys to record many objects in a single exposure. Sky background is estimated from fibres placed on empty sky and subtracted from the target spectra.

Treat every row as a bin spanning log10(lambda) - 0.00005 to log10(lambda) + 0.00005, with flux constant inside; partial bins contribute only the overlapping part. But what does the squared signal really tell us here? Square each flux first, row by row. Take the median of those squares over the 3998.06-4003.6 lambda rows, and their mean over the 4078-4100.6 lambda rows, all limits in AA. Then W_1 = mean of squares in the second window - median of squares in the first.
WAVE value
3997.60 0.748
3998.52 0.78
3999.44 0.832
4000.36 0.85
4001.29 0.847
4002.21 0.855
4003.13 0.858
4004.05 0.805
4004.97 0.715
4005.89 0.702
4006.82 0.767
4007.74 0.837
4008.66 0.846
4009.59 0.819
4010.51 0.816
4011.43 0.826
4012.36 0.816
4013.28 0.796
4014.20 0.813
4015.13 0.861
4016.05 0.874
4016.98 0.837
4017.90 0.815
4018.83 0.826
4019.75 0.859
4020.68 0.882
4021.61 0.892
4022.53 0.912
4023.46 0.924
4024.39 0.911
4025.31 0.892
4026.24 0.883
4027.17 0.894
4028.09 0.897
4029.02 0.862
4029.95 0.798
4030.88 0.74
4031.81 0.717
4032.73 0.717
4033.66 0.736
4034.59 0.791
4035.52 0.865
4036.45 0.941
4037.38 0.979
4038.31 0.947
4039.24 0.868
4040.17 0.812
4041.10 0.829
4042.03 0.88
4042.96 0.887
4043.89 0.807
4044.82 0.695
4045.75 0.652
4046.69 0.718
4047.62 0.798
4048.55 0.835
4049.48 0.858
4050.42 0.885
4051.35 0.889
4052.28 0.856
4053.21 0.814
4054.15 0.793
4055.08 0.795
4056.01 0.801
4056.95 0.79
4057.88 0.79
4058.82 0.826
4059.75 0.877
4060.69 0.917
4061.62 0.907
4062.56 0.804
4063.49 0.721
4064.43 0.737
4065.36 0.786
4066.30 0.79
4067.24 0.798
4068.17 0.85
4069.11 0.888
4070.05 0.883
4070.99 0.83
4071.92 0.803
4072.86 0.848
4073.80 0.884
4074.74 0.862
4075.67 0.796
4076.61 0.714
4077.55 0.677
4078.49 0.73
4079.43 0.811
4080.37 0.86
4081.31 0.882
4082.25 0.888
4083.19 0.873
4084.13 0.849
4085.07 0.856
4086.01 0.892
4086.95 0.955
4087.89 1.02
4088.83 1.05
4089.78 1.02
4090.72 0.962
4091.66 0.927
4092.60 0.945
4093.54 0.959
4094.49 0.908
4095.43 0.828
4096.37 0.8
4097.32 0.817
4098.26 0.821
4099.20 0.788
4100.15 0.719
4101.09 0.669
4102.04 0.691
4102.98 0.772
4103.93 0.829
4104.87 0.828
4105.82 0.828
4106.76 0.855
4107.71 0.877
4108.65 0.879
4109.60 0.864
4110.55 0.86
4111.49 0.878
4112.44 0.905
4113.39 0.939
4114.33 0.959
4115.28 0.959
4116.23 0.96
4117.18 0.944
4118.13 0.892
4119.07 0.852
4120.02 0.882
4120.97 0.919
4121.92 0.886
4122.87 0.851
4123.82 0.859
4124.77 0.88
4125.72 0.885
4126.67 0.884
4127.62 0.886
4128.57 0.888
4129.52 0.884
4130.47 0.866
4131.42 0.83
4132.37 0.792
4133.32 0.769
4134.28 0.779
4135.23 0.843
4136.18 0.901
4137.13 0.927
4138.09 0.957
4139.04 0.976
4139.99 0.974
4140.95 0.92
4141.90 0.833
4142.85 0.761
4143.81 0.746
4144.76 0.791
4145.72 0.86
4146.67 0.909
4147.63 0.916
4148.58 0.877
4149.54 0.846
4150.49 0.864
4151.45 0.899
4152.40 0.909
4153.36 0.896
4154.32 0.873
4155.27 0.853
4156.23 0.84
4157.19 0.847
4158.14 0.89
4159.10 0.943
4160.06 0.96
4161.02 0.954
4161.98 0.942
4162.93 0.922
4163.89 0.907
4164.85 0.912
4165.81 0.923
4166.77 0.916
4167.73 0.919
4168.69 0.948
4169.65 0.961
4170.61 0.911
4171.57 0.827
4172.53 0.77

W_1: 0.06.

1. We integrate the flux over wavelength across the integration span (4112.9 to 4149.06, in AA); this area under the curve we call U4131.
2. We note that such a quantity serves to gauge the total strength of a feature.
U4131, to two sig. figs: 32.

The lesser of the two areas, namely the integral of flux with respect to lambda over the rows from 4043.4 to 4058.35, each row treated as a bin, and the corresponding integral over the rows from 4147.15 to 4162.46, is 11.9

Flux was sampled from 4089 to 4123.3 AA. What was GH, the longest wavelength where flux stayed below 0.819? 4102.98 AA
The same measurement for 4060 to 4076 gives 4075.67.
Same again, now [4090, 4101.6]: 4101.09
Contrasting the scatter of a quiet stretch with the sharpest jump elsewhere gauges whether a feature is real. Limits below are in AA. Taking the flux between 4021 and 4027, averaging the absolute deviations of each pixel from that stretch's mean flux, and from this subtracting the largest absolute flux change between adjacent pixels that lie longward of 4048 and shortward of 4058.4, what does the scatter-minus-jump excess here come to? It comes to -0.029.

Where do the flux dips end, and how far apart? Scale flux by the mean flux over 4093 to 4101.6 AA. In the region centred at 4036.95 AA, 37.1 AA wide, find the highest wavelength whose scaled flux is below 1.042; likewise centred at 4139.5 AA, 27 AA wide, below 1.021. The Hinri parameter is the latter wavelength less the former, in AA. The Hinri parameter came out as 89.7 AA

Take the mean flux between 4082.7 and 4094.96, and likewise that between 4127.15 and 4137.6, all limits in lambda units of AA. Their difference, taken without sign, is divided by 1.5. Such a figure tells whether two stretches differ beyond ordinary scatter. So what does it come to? 0.06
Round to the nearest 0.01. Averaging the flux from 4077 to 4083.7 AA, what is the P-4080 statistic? 0.82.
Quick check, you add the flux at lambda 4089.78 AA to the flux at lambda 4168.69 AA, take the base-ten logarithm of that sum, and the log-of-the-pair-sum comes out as 0.29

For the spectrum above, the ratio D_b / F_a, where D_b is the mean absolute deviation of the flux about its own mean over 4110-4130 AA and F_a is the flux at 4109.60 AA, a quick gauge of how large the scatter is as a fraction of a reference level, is 0.033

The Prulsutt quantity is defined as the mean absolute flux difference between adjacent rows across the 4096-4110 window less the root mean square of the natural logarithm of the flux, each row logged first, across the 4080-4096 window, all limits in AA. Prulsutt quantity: -0.079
